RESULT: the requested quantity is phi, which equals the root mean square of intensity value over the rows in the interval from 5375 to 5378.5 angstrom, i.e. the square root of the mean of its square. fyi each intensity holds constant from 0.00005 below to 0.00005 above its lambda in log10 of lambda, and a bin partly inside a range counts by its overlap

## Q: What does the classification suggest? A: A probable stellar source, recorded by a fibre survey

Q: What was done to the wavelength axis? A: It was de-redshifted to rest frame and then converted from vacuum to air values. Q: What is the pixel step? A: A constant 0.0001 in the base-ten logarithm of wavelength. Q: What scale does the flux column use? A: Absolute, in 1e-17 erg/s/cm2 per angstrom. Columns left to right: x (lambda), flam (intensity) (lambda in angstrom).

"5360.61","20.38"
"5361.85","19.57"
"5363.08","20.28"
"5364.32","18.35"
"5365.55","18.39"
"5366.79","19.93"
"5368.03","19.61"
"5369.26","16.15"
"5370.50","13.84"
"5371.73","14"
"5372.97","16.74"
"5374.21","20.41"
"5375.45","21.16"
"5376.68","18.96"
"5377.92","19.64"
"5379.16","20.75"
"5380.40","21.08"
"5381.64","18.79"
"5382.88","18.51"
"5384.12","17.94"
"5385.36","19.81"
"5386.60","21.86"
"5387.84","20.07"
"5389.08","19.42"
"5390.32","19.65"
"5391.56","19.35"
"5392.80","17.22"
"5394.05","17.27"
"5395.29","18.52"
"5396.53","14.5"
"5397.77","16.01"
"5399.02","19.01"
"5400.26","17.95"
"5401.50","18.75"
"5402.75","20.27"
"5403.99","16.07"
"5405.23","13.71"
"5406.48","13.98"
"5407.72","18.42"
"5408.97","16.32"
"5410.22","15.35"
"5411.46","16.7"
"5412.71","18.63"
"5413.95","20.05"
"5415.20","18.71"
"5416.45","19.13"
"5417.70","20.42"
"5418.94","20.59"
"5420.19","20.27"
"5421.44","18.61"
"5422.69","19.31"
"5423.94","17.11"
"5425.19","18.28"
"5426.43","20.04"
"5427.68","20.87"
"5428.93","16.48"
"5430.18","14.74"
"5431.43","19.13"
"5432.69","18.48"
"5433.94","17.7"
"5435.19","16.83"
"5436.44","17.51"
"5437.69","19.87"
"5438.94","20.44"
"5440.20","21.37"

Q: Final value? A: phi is 19.9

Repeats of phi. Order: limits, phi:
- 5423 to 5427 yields 18.5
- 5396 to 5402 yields 17.3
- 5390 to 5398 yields 17.6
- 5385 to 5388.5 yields 20.6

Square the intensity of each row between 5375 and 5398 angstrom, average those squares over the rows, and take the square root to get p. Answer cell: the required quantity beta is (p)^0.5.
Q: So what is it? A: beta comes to 4.37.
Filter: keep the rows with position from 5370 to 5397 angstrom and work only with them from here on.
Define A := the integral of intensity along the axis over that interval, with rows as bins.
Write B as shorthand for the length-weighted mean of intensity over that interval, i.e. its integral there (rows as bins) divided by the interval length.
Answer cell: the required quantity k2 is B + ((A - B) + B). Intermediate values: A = 504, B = 18.7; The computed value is 522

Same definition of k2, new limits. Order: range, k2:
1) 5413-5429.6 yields 338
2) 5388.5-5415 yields 481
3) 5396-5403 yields 141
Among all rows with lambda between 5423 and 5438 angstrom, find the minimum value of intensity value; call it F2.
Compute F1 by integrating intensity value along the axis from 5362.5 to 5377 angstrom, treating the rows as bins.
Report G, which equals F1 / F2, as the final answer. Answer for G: 17.8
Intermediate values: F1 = 263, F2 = 14.74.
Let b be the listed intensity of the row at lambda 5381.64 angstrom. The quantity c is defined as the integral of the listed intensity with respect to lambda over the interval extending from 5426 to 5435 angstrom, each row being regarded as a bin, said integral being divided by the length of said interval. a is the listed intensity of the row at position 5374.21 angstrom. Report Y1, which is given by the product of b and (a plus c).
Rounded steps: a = 20.41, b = 18.79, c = 18.1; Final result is 723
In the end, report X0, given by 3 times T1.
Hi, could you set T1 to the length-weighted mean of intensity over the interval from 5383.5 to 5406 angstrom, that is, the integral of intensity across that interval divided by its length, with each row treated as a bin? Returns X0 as 54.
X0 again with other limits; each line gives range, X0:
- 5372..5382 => 59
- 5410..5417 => 55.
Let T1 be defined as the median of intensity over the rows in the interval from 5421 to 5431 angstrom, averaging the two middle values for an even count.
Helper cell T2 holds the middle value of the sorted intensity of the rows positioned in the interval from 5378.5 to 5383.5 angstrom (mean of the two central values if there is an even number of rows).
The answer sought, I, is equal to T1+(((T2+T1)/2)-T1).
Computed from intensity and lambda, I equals 19.1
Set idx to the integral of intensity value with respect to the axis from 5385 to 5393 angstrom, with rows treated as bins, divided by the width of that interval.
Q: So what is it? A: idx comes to 19.8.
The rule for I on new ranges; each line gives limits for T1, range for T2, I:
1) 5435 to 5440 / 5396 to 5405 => 18.3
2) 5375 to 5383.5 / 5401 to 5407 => 17.9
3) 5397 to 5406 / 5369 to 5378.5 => 17.9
